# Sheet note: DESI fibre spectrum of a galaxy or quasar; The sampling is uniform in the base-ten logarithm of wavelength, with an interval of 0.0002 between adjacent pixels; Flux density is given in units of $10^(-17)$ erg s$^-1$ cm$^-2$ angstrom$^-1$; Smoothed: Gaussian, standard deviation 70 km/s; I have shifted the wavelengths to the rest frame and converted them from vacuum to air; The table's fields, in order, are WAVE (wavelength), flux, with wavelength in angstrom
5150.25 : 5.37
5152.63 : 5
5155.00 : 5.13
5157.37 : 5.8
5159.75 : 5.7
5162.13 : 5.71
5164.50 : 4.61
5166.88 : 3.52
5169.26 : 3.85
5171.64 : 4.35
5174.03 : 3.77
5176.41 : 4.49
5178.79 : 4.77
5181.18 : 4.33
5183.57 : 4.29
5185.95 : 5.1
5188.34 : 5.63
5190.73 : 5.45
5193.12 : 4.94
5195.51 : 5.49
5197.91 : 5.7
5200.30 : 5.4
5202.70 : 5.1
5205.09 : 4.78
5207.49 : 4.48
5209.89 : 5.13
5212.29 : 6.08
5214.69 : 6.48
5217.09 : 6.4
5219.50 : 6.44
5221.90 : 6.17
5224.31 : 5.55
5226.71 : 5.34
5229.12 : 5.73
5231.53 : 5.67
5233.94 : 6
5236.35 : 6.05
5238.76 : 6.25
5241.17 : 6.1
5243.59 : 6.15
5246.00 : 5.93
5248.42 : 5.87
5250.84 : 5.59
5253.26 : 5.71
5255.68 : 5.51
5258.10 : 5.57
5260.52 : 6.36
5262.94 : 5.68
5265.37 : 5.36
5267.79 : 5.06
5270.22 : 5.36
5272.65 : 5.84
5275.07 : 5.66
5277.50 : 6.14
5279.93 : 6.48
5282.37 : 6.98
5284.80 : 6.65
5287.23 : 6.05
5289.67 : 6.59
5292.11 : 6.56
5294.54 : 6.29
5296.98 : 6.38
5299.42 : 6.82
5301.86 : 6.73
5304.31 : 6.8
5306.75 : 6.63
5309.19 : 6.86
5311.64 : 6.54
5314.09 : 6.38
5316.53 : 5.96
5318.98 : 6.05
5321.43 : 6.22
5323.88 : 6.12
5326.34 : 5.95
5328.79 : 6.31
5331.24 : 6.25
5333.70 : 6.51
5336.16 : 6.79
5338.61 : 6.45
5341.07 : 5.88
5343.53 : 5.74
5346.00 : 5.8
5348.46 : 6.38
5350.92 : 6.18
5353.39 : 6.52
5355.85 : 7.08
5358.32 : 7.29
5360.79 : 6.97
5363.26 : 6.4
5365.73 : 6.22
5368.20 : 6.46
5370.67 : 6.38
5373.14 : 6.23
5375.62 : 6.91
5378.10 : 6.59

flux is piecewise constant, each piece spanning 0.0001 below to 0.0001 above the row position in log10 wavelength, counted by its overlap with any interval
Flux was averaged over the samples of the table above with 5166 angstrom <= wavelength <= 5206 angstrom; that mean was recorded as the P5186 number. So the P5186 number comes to 4.8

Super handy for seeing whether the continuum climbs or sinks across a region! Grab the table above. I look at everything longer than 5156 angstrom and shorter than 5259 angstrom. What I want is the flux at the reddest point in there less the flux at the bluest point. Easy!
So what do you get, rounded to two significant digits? -0.23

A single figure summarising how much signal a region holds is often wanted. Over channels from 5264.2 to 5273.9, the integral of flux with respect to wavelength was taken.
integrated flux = 52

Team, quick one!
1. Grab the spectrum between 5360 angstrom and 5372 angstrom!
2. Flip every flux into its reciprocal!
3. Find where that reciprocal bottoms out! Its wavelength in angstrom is 5360.79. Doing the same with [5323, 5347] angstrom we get 5336.16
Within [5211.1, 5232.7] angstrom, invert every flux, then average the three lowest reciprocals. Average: 0.155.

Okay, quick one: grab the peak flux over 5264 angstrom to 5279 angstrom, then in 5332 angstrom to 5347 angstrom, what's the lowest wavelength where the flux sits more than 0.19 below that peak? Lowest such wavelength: 5341.07 angstrom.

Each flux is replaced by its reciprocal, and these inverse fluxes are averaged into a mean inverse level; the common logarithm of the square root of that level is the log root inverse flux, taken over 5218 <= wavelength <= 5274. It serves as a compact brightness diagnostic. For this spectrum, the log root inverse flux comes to -0.38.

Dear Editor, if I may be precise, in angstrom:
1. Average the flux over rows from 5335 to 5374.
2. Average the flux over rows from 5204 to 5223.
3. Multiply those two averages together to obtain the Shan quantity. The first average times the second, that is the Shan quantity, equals 36.9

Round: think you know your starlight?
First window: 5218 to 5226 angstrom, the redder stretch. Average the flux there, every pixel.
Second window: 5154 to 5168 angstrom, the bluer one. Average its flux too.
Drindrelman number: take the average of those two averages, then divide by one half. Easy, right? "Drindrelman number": 11.1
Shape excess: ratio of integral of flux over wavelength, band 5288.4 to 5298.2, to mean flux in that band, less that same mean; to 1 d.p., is 3.3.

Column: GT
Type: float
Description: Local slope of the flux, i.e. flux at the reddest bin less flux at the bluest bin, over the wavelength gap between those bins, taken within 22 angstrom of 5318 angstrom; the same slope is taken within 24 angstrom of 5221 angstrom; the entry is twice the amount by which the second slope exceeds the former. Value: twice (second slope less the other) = 0.016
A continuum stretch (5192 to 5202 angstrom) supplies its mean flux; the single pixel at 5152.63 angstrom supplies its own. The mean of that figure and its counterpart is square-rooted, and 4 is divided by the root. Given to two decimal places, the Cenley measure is 1.76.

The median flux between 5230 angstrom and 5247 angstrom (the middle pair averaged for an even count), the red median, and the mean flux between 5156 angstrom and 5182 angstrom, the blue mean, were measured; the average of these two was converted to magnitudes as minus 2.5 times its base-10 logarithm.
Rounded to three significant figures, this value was -1.82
